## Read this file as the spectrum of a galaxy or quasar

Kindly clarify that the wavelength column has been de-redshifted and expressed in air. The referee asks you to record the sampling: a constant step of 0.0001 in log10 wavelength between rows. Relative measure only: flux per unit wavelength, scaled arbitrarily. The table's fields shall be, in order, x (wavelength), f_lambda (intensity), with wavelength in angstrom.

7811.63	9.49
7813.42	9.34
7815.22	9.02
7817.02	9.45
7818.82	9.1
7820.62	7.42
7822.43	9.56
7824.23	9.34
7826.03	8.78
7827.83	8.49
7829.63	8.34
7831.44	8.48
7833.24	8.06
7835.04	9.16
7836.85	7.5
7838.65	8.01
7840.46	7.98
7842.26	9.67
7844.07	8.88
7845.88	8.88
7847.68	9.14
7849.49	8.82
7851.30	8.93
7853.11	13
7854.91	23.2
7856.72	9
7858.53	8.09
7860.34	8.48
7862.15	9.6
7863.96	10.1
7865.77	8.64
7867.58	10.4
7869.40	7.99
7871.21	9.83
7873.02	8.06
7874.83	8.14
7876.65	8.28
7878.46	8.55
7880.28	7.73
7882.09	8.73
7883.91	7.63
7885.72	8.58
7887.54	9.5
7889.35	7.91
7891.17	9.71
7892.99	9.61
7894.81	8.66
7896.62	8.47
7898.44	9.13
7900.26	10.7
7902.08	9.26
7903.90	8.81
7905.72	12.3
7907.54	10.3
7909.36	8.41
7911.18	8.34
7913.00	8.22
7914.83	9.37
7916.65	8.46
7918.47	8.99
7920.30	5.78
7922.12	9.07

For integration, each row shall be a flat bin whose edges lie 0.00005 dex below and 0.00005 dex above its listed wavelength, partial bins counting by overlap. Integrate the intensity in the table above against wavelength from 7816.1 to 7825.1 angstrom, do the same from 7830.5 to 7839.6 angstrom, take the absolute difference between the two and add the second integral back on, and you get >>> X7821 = 81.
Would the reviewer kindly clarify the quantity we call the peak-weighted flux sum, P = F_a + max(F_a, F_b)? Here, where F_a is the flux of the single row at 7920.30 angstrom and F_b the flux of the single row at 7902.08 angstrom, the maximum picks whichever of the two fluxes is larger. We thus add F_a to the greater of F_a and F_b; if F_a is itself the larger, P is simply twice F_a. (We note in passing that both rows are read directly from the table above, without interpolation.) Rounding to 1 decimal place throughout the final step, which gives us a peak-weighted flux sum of 15.0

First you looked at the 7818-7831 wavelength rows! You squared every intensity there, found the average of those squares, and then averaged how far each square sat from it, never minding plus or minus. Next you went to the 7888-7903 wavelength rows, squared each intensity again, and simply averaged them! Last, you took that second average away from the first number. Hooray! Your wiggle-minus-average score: -76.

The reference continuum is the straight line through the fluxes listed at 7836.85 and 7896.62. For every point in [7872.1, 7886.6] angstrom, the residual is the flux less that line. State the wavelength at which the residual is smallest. 7883.91 angstrom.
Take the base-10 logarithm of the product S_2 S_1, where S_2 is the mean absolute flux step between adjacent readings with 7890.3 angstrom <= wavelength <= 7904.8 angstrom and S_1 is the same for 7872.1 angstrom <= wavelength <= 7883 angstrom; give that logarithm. -0.45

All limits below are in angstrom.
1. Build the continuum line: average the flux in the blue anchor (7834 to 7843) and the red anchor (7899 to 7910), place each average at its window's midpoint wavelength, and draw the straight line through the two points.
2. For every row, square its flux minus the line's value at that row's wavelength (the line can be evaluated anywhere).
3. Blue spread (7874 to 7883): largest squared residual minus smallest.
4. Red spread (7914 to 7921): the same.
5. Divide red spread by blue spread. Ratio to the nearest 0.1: 8.7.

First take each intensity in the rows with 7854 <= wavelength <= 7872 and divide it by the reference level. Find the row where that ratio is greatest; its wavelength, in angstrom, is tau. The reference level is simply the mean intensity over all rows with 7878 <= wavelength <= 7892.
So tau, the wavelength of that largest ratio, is 7854.91 angstrom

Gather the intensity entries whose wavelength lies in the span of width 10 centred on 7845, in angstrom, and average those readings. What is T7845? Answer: 8.9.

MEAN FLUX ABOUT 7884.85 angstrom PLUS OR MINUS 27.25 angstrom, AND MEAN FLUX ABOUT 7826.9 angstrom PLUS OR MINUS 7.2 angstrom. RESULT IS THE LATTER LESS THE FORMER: -0.44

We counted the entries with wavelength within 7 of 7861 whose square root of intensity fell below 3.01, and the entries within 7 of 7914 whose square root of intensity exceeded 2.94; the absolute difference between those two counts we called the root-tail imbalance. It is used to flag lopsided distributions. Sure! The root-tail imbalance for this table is 1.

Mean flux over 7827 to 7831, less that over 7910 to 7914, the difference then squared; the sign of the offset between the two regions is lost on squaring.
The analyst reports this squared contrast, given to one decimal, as 0.0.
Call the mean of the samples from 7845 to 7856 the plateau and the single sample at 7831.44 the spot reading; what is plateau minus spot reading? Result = 3.5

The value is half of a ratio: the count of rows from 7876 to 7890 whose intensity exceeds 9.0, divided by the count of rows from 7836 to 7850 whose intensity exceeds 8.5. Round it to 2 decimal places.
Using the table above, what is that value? 0.10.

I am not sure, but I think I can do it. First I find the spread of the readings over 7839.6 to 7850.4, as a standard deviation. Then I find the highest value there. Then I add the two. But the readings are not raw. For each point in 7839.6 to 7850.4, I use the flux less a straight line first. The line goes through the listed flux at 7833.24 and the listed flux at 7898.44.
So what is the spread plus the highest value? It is 2.0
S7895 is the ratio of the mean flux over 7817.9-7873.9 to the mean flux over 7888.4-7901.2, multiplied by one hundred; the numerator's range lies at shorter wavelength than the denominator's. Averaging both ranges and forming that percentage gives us 102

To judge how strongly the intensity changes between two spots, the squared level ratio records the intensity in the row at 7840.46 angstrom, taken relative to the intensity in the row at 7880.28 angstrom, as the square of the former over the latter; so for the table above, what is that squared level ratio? 1.1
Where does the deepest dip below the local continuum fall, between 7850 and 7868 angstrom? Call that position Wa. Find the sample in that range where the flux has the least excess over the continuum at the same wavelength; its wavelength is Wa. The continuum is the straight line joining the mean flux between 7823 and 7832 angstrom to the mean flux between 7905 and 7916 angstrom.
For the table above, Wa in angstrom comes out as 7858.53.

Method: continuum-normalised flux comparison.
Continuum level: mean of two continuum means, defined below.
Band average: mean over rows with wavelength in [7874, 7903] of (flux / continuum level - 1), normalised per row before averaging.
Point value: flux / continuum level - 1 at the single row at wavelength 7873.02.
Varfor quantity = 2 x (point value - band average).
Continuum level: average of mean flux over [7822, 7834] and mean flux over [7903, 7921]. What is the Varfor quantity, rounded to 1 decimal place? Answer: -0.2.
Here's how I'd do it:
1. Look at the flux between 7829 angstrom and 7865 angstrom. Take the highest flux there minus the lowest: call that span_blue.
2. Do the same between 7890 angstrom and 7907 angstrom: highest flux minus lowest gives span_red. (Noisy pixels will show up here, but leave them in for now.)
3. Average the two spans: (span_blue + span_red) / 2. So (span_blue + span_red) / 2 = 9.8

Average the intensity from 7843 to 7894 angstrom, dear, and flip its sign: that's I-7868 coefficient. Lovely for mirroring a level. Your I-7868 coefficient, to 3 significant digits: -9.48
